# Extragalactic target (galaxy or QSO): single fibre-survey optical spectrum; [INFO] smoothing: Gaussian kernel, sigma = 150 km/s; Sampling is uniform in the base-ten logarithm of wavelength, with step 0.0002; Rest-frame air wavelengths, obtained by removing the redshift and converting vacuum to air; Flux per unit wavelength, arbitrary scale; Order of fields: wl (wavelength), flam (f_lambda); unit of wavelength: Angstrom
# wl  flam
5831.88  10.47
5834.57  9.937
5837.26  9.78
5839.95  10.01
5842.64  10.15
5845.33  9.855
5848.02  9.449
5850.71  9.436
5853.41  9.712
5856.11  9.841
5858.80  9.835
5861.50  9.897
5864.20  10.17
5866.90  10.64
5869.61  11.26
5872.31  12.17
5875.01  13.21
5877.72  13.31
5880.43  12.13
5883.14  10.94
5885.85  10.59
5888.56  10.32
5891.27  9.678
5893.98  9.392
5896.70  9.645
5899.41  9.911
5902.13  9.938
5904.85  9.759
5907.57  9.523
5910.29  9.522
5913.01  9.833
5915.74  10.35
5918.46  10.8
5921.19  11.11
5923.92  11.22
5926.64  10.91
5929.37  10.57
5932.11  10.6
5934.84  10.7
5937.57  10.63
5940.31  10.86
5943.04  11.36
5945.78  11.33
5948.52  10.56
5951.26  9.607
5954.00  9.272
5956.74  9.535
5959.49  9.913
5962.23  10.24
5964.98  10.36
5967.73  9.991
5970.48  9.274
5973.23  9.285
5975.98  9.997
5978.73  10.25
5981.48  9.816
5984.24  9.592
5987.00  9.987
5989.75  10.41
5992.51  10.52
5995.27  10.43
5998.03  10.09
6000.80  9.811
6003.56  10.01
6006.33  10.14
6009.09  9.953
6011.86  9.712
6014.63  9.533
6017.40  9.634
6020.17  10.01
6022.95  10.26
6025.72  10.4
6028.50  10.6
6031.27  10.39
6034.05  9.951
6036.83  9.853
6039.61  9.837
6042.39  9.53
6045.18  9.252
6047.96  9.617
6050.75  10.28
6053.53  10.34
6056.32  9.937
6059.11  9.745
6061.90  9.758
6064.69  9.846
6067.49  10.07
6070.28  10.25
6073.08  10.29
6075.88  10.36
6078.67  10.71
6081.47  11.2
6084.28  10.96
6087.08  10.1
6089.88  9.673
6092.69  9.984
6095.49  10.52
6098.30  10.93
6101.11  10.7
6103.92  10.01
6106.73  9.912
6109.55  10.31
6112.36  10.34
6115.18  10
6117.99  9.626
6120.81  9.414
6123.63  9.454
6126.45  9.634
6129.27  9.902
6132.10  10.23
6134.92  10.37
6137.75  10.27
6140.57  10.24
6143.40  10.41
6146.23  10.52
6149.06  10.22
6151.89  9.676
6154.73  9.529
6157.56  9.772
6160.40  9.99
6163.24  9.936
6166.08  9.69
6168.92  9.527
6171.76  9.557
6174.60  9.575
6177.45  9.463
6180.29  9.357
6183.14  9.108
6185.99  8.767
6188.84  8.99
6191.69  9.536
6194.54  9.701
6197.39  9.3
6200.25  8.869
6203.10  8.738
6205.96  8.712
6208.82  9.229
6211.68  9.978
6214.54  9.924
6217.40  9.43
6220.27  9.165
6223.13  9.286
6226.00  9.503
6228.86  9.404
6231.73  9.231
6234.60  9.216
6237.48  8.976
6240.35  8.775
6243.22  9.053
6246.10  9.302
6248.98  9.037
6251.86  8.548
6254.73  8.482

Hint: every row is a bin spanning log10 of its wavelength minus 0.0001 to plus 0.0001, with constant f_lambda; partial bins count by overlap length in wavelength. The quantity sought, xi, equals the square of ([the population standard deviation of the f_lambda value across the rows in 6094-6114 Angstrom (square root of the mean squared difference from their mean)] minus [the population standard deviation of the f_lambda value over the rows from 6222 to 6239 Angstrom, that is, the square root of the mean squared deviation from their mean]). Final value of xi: 0.03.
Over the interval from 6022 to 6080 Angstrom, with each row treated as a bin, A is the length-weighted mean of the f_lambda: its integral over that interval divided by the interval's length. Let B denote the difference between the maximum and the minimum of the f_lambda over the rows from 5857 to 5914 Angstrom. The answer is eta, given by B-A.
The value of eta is -6.1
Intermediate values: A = 10.1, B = 3.92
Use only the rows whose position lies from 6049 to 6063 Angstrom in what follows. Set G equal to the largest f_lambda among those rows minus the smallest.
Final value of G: 0.6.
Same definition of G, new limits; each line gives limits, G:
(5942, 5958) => 2.1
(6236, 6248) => 0.5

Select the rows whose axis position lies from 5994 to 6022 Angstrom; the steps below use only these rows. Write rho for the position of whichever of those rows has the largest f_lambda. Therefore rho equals 5995.27 Angstrom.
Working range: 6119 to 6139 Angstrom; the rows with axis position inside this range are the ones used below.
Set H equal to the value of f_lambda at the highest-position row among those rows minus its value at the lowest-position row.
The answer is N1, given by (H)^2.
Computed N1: 0.7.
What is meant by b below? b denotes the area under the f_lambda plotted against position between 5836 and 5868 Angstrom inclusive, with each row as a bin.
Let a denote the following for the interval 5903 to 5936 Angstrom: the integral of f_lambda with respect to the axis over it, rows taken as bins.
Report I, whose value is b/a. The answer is 0.92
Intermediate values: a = 343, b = 317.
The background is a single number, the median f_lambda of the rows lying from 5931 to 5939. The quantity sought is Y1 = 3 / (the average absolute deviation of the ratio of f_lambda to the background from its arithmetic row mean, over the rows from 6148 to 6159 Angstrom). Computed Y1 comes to 152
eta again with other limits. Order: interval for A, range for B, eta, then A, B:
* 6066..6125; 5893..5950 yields -8.3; 10.2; 1.97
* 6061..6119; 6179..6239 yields -9.0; 10.3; 1.27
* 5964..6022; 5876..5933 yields -6.0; 9.9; 3.92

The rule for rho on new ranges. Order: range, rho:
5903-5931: 5923.92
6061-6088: 6081.47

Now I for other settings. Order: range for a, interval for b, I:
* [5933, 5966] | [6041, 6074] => 0.96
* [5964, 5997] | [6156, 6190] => 0.98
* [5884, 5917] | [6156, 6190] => 0.99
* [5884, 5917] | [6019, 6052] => 1.01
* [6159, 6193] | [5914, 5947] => 1.11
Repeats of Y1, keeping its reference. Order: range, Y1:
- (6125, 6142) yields 141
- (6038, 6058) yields 103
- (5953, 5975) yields 81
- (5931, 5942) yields 387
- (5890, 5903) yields 188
